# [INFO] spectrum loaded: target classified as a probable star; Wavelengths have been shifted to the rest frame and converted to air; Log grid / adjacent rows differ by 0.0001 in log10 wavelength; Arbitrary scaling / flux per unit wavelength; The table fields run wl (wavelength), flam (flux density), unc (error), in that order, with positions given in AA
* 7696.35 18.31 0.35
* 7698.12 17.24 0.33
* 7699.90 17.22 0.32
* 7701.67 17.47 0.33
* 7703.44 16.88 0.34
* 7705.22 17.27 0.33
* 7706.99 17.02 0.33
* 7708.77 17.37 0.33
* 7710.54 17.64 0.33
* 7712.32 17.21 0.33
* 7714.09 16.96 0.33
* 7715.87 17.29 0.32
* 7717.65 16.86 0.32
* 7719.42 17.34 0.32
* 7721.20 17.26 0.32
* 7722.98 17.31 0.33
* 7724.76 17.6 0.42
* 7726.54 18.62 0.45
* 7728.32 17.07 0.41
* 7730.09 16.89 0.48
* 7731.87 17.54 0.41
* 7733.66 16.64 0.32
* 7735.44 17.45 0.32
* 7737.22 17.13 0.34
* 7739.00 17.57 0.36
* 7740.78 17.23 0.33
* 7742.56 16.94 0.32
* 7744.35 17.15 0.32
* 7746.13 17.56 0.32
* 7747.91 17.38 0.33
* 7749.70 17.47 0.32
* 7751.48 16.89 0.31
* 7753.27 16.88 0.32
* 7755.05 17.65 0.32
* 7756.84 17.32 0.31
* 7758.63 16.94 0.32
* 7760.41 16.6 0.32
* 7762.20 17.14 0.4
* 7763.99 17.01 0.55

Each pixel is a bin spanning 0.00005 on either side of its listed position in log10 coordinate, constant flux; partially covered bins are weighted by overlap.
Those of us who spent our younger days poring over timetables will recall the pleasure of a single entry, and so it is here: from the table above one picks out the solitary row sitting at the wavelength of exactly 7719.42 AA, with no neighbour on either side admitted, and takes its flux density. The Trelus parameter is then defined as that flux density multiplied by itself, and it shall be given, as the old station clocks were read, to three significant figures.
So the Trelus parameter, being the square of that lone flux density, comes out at 301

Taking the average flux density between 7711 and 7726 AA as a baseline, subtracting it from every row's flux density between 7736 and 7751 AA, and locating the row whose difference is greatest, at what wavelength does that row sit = 7739.00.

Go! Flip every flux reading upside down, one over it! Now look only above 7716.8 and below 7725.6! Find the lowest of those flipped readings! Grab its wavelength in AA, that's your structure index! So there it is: 7724.76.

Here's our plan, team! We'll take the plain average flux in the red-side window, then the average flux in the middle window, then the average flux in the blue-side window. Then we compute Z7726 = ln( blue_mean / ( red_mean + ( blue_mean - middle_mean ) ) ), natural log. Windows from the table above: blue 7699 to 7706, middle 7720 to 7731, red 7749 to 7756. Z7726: 0.014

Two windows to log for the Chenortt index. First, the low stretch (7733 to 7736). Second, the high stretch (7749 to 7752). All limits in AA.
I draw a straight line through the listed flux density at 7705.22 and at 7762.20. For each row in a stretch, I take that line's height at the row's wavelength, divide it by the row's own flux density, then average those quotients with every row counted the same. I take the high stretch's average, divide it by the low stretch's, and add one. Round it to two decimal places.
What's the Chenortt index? 1.99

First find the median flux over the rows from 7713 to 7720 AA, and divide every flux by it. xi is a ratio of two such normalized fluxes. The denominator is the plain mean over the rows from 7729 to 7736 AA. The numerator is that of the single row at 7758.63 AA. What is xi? 0.99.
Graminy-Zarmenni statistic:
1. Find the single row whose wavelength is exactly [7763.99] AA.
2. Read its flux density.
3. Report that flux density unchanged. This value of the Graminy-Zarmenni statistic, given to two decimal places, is 17.01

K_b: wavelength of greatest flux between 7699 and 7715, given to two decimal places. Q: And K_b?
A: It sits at 7710.54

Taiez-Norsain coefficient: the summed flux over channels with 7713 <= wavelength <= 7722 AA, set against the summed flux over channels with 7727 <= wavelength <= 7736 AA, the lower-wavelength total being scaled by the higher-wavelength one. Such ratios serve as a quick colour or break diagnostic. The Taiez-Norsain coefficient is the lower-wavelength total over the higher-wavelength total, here 1.001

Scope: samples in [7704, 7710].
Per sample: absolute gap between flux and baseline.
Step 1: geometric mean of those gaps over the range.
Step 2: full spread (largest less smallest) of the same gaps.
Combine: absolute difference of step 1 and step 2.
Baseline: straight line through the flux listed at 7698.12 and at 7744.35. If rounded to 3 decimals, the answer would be 0.049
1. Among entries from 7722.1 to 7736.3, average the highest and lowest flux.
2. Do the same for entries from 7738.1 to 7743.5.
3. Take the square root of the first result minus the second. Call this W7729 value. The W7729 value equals 0.612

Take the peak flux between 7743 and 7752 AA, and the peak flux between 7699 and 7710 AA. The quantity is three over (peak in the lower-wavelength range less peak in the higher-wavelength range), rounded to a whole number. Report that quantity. -33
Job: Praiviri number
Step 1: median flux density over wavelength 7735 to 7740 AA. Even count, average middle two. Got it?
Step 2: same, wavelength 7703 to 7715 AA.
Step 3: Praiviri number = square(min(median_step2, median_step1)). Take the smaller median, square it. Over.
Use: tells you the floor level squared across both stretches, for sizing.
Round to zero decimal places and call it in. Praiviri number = 296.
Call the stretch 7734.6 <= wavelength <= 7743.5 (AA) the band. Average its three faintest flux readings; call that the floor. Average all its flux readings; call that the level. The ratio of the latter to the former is 1.01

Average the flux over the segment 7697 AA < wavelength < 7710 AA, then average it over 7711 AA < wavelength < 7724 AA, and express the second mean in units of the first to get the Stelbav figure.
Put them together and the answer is 1.00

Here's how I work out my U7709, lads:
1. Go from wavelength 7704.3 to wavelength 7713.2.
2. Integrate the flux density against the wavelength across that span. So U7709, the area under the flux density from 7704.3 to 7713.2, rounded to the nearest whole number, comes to 154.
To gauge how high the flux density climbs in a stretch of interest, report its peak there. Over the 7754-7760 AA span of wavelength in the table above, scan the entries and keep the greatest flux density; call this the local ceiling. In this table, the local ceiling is 17.65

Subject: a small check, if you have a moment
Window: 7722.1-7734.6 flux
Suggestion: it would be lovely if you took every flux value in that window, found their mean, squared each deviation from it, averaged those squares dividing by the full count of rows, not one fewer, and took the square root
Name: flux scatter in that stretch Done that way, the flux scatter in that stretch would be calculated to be 0.598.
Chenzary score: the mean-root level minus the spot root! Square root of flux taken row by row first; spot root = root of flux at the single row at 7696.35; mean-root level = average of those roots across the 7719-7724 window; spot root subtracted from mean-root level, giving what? -0.12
